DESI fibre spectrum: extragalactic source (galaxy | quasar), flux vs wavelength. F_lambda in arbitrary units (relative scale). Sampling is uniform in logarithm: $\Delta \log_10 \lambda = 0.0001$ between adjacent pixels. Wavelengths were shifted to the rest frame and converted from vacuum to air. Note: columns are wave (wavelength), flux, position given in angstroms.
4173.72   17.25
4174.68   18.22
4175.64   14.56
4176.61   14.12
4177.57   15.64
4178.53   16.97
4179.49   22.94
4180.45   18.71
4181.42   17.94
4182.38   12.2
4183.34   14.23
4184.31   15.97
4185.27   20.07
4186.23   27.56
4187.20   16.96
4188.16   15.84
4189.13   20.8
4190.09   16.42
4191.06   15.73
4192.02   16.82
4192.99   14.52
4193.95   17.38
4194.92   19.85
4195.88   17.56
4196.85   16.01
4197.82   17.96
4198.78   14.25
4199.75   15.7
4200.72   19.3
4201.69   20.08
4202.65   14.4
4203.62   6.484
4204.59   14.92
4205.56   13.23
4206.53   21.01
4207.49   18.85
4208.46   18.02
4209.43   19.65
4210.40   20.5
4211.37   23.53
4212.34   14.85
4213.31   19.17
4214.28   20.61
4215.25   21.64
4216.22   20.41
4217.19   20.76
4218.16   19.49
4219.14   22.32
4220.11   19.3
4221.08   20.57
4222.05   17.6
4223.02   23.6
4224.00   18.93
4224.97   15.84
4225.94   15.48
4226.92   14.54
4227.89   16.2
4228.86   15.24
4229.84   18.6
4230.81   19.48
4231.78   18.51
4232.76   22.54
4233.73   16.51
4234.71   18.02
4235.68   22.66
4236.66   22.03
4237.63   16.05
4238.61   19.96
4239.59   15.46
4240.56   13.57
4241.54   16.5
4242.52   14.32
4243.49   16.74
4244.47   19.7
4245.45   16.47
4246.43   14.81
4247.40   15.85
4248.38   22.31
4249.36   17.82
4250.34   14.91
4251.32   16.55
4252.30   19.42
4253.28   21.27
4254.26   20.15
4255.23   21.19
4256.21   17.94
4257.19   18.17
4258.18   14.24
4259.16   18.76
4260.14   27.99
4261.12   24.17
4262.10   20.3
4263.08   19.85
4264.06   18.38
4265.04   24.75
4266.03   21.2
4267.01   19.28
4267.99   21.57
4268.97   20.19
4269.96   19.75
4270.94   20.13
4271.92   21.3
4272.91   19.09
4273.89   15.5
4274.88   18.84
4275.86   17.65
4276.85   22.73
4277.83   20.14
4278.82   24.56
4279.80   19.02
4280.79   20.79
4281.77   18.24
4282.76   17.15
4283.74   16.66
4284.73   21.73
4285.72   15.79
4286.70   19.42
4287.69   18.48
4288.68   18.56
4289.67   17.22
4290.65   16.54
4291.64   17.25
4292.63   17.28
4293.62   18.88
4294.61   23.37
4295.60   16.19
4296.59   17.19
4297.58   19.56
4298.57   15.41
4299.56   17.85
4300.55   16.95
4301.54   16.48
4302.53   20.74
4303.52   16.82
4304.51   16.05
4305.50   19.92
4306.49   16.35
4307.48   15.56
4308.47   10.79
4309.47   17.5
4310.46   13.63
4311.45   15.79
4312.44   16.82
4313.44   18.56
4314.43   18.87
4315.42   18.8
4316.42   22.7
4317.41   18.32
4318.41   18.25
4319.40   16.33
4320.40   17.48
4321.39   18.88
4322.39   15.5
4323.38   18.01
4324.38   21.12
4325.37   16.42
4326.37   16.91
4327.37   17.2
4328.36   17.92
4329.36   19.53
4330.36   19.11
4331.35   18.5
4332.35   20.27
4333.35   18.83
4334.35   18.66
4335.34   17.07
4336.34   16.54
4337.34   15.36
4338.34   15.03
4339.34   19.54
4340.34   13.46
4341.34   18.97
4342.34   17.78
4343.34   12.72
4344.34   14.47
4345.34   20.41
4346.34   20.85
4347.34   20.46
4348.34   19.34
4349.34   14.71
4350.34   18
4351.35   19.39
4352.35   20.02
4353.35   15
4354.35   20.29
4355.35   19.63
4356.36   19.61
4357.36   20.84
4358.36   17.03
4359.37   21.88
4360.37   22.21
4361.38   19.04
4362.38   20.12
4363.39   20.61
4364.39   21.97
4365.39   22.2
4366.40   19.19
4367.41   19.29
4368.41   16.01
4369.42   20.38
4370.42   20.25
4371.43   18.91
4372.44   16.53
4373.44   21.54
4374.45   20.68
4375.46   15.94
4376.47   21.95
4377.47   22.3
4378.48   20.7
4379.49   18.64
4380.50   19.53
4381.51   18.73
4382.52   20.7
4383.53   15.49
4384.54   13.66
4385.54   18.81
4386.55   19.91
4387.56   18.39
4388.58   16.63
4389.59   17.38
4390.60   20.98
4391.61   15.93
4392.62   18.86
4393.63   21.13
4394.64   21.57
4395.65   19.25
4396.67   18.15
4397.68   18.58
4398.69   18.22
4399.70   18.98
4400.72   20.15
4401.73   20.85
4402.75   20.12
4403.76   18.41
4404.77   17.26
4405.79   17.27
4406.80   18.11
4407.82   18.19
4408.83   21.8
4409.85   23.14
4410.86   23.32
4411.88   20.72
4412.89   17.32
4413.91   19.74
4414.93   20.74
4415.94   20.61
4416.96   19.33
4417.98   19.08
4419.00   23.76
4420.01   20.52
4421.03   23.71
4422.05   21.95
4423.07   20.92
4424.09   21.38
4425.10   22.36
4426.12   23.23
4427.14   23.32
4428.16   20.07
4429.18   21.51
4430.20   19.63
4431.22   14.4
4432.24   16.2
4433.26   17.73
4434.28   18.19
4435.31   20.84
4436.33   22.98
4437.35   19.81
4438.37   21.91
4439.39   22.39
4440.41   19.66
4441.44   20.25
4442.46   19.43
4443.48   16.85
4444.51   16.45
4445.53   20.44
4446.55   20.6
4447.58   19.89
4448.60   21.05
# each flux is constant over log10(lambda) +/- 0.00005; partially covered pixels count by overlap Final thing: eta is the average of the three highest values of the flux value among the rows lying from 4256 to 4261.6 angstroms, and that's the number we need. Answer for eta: 23.6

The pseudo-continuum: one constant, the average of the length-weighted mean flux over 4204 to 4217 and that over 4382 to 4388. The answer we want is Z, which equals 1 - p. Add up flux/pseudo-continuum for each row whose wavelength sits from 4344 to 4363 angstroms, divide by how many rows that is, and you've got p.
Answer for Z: -0.04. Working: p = 1.04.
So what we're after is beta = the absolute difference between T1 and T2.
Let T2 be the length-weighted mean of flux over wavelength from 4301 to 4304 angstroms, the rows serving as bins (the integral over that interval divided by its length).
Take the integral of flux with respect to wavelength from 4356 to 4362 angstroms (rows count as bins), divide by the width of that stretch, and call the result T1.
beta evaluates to 2.1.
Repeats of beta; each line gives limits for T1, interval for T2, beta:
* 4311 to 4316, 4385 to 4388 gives 1.2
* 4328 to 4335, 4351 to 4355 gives 0.2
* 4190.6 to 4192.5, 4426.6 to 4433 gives 2.8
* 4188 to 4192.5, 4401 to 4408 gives 1.5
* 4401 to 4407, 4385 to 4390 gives 0.6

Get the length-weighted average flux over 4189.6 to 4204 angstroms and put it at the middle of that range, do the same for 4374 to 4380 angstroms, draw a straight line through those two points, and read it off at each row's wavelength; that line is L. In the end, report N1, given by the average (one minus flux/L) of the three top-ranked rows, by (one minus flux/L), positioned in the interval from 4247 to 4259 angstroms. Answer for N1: 0.14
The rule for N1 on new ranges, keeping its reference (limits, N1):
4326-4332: 0.09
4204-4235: 0.15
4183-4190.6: 0.04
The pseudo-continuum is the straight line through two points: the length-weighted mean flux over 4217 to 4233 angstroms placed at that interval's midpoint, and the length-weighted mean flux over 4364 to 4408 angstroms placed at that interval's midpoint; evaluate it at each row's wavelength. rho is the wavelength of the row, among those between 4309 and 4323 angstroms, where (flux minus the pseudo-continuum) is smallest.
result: 4310.46 angstroms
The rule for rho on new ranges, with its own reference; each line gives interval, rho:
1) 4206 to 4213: 4212.34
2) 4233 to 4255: 4240.56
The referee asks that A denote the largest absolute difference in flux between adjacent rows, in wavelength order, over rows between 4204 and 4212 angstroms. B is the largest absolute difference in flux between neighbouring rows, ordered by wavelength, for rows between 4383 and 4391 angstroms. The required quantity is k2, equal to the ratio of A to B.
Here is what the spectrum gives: 1.5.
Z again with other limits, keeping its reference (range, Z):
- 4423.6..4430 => -0.20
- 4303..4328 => 0.06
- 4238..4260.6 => 0.02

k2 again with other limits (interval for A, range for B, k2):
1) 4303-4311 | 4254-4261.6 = 0.7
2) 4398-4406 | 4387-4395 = 0.3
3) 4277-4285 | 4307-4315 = 0.8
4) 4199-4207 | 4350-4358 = 1.6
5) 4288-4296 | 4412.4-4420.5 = 1.5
